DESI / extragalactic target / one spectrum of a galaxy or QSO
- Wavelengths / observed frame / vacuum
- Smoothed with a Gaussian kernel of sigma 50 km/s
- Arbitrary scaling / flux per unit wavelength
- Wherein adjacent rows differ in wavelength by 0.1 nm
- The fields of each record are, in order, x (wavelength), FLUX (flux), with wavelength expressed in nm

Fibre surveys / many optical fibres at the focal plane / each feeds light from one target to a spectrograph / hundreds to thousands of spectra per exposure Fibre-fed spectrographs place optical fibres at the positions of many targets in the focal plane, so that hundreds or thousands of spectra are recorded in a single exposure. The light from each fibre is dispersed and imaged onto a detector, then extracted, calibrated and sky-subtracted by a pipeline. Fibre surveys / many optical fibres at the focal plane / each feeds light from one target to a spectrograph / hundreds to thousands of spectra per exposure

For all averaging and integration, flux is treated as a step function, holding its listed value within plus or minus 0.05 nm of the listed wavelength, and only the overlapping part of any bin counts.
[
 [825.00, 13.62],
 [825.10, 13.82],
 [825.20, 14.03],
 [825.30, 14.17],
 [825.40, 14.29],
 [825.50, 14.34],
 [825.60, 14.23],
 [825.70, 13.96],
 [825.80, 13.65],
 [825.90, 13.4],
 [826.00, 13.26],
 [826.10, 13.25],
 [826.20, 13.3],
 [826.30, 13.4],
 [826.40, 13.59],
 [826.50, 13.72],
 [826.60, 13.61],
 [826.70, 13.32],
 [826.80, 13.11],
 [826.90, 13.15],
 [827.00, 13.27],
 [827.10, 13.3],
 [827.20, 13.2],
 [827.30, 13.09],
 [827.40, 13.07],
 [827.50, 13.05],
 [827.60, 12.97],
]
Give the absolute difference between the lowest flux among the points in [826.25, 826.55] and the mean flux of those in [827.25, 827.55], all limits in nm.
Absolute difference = 0.33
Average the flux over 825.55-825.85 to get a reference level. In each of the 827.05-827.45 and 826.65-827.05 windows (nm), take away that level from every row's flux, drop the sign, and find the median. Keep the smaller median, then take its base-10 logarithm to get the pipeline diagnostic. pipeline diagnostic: -0.1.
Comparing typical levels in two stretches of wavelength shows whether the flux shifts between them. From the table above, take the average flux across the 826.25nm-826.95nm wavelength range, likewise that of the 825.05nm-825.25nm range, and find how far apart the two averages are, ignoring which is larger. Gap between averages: 0.51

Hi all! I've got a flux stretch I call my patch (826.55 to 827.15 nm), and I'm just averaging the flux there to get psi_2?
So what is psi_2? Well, 13.3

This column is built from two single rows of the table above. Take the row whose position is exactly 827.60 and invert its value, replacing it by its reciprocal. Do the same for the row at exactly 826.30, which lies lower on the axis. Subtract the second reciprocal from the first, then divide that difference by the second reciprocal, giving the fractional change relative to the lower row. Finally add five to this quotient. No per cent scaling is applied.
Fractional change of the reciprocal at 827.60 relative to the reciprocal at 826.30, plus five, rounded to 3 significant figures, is 5.03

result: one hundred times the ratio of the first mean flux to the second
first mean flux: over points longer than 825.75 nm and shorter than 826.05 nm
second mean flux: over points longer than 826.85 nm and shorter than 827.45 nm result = 102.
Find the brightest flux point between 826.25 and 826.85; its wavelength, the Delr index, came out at 826.50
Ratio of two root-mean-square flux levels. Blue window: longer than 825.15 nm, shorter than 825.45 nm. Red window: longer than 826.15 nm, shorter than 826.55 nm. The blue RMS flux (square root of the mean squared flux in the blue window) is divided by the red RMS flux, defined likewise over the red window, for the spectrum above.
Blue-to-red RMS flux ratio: 1.049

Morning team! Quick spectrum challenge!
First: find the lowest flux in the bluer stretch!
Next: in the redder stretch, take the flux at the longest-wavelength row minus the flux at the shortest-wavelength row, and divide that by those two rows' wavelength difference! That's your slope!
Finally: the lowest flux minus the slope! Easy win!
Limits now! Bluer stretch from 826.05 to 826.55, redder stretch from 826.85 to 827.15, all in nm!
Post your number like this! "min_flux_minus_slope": 12.5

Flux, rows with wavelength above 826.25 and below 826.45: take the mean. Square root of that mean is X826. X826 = 3.67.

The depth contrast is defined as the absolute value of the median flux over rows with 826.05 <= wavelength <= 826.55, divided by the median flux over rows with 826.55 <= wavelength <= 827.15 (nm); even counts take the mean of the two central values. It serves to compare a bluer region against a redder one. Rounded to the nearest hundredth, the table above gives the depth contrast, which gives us 1.01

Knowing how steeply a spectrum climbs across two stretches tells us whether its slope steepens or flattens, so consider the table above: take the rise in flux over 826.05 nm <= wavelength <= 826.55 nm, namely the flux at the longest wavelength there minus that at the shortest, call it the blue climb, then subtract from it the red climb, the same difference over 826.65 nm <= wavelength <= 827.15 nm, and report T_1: 0.5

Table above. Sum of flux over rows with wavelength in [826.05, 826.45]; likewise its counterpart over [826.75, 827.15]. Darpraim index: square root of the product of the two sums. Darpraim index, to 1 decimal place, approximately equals 53.2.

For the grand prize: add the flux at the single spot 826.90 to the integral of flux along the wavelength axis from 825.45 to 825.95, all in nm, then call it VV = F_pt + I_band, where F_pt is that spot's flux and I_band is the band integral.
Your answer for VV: 20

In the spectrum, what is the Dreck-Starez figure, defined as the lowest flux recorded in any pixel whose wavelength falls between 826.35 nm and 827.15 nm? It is 13.11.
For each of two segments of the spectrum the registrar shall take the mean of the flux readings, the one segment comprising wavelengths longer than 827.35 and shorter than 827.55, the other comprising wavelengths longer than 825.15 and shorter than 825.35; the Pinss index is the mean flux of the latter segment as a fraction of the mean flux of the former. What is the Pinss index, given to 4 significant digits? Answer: 1.080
